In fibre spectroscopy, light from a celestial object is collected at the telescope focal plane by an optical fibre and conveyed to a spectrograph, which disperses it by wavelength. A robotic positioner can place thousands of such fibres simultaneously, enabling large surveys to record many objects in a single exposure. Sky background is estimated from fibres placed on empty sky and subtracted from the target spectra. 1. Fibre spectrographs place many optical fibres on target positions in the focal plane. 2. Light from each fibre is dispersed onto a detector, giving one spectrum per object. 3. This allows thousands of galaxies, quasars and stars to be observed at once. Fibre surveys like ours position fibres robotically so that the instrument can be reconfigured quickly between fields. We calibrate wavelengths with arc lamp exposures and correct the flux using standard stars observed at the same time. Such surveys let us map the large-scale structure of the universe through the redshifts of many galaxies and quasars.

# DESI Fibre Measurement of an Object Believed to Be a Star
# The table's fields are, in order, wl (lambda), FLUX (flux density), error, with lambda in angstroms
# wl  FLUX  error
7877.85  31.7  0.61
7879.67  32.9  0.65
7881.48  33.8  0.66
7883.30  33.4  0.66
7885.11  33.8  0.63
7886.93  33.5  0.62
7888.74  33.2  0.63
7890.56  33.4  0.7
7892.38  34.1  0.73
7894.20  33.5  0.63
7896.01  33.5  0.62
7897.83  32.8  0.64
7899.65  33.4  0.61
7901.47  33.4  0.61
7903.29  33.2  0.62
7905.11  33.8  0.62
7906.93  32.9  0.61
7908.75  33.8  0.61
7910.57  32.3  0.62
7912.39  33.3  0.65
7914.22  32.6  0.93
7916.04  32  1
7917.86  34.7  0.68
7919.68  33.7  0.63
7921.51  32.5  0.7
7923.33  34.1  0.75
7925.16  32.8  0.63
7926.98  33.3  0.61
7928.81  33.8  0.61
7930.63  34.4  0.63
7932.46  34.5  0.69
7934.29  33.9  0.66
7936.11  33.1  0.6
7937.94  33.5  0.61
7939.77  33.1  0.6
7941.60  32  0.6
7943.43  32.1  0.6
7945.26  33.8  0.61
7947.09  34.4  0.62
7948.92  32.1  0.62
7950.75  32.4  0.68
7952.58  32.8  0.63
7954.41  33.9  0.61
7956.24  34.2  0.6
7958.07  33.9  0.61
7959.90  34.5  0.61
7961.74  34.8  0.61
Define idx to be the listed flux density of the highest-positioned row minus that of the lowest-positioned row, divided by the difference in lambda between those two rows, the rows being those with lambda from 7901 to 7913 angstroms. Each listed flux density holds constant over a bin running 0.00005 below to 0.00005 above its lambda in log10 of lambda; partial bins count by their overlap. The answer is -0.01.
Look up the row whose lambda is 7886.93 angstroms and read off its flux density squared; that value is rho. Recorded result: 1122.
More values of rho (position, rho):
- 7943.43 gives 1030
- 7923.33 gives 1163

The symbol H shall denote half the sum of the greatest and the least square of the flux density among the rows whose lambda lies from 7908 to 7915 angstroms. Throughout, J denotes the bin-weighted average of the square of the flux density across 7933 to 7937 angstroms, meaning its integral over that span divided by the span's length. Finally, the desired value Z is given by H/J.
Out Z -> 0.97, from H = 1093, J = 1130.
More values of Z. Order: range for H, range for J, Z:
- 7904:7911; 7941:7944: 1.06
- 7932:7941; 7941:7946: 1.07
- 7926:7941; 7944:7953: 1.04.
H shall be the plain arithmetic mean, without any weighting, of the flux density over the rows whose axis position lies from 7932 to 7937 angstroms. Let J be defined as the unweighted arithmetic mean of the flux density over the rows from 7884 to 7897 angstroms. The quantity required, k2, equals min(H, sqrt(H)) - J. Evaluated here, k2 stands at -27.8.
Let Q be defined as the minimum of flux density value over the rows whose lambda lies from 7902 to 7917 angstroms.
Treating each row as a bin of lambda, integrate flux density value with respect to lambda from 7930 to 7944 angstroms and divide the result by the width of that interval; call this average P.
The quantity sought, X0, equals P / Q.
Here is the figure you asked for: 1.04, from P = 33.3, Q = 32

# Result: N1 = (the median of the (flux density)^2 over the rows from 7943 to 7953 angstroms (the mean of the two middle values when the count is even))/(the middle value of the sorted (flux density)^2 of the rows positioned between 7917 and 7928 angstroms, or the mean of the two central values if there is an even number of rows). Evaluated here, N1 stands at 0.95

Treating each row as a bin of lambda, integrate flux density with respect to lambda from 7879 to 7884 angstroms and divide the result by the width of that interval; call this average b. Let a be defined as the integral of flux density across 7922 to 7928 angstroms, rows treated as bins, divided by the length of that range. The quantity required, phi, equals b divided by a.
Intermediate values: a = 33.3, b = 33.4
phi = 1.001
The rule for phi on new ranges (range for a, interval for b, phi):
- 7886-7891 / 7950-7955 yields 0.990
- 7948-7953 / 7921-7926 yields 1.024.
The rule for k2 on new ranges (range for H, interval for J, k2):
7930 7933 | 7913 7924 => -27.4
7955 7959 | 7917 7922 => -27.8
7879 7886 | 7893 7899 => -27.5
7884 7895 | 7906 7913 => -27.3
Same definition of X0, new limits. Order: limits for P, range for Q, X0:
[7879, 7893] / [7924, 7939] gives 1.02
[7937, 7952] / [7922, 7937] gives 1.00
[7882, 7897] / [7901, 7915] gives 1.04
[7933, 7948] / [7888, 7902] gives 1.01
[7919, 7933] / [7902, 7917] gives 1.05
